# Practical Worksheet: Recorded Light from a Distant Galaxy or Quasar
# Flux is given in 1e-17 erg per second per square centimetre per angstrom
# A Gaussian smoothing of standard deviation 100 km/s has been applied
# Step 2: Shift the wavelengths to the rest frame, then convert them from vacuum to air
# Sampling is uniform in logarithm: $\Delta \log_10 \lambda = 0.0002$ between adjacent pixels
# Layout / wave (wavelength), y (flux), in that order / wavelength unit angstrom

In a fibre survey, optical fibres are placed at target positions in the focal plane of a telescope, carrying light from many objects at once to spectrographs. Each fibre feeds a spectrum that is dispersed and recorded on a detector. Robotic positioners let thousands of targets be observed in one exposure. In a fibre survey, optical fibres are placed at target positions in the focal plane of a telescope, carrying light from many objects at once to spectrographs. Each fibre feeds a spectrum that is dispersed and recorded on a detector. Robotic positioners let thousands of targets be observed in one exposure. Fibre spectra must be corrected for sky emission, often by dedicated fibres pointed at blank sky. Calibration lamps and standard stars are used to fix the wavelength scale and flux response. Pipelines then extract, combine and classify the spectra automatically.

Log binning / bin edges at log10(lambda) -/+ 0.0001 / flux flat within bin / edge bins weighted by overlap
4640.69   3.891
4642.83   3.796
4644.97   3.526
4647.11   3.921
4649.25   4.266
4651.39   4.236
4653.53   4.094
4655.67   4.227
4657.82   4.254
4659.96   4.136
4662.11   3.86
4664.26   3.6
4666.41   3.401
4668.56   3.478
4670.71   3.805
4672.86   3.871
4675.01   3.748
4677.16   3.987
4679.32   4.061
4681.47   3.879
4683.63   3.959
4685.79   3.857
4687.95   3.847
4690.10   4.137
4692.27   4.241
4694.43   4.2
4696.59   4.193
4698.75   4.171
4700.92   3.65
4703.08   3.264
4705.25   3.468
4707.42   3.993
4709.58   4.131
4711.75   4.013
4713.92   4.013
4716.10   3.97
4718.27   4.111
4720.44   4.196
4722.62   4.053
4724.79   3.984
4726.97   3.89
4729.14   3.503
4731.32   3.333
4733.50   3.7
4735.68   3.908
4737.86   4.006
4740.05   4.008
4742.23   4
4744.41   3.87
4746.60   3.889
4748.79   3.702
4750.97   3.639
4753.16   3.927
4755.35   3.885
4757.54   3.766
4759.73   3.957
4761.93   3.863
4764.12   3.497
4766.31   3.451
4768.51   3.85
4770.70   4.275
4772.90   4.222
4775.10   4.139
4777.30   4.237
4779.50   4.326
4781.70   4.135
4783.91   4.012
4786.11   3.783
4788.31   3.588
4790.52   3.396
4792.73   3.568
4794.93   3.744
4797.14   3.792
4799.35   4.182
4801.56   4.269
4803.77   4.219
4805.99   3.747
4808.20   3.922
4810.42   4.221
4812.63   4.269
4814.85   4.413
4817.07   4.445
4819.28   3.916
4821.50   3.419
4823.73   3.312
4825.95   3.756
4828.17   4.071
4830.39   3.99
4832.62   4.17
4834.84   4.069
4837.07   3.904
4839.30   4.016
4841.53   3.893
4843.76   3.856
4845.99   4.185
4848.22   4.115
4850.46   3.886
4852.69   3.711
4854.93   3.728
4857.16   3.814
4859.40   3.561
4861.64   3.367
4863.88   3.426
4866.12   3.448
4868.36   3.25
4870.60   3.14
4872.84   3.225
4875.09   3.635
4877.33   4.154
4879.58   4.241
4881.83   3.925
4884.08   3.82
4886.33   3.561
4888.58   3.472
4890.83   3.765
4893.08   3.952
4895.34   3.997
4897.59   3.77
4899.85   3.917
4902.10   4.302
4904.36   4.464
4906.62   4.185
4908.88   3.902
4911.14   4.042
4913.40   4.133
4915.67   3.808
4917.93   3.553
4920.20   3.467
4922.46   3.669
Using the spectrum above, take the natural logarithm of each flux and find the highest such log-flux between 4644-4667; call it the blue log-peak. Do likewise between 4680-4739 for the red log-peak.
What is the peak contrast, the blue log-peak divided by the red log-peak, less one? 0.00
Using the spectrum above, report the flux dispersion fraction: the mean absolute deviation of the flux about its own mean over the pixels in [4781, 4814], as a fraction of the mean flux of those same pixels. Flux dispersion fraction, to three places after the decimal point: 0.063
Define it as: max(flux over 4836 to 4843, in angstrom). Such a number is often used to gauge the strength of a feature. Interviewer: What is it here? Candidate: 4.016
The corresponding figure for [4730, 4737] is 3.908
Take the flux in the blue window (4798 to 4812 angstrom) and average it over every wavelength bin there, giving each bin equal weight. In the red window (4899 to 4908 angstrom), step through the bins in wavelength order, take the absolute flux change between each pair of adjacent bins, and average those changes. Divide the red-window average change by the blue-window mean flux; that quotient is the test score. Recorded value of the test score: 0.067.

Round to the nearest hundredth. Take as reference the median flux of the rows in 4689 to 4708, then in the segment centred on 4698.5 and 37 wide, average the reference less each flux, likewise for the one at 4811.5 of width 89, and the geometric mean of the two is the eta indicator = 0.18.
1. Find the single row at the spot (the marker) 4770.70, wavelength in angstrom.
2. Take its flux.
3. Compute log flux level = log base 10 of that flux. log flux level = 0.63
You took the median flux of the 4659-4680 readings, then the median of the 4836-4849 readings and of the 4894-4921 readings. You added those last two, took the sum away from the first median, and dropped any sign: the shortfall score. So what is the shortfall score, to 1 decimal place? 4.1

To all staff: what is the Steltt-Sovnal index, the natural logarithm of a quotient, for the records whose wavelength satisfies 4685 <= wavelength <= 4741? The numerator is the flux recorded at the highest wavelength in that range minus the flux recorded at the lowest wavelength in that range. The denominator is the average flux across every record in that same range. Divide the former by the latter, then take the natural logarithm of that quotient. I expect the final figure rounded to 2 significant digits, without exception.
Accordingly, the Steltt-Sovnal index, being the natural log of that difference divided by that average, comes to -3.3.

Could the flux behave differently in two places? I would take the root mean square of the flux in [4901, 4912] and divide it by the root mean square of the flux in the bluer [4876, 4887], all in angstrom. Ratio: 1.06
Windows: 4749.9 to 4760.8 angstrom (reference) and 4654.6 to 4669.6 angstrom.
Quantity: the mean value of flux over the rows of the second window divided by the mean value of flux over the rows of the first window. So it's 1.00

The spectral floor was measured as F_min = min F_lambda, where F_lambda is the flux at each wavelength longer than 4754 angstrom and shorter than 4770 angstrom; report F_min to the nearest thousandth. 3.451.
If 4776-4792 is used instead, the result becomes 3.396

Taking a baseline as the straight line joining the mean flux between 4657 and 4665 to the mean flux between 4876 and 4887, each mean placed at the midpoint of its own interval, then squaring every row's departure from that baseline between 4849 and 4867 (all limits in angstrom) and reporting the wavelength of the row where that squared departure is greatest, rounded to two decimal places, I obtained 4861.64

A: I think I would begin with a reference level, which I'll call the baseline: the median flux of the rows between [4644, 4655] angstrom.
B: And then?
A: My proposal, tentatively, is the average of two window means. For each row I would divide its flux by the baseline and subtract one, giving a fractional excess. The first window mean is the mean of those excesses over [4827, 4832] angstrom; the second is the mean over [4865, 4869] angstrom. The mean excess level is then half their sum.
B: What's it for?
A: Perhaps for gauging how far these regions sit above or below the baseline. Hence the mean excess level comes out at -0.10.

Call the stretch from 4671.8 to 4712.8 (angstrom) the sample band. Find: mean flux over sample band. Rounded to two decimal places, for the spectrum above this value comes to 3.93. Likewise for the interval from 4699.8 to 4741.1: 3.85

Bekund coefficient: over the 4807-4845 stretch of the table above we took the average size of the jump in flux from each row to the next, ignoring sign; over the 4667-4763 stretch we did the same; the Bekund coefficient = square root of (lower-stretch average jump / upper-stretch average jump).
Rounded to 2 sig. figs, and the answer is 0.87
